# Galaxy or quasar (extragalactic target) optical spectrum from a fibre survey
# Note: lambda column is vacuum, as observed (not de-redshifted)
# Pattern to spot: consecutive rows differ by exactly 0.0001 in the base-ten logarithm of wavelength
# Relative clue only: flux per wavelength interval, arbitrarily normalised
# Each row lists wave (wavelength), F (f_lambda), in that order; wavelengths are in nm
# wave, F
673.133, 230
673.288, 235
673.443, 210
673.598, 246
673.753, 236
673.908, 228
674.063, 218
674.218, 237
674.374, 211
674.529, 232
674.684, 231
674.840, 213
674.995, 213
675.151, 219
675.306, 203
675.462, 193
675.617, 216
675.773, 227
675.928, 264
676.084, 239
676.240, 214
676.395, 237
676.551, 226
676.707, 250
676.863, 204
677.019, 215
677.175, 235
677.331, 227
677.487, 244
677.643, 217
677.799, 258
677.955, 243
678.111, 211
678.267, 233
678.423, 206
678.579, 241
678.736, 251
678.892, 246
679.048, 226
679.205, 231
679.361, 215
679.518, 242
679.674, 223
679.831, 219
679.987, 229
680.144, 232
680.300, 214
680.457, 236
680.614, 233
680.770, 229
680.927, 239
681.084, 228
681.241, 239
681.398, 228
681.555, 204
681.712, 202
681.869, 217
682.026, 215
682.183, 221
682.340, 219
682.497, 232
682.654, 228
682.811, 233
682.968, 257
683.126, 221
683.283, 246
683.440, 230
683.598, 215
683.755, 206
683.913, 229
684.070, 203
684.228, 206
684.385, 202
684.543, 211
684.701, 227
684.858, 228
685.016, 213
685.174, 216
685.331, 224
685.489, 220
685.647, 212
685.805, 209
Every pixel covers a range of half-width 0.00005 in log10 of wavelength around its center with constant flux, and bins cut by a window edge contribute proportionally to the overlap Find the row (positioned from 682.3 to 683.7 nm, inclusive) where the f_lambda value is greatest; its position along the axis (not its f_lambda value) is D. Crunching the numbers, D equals 682.968 nm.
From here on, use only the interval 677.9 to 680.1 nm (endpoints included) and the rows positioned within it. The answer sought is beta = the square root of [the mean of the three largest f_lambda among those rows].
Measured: 15.7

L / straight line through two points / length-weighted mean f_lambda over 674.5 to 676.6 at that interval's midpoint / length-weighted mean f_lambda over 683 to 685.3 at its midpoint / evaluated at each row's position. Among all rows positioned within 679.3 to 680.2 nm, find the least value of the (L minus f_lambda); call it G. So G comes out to -21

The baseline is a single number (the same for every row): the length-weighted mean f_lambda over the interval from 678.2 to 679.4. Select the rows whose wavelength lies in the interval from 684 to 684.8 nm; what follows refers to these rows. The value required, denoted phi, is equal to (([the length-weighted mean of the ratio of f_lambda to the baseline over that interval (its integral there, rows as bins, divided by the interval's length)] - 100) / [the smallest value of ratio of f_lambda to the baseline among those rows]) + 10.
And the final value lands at -103.6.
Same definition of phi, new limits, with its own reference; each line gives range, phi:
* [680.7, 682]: -103.6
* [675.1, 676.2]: -108.9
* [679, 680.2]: -96.7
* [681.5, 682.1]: -103.6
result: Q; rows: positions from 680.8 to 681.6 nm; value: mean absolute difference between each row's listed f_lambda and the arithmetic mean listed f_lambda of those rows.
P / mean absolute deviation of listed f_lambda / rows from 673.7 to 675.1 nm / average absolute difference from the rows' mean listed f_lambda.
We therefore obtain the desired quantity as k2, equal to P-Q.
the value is 0.0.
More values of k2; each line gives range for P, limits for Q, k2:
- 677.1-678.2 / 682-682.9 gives 6.7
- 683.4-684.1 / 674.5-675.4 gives 1.5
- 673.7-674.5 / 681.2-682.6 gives 0.0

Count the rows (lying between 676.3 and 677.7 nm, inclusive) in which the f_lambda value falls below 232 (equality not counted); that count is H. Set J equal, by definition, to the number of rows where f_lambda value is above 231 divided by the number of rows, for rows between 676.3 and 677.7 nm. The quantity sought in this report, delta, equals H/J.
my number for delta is 11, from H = 5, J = 0.44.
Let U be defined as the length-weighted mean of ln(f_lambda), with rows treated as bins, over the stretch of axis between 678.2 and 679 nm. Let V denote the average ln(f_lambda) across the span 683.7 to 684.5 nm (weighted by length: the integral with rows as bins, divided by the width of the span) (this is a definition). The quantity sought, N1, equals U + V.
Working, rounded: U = 5.46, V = 5.34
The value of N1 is 10.80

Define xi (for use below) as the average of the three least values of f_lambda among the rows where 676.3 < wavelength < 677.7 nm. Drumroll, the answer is 212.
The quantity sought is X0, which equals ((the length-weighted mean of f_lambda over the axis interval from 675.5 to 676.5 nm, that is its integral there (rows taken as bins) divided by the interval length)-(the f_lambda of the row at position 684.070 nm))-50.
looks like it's -22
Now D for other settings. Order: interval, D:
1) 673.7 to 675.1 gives 674.218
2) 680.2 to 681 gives 680.927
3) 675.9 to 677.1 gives 675.928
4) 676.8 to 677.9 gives 677.799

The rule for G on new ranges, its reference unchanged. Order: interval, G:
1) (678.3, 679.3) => -29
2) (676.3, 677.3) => -27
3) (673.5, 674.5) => -22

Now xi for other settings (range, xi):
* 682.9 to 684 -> 214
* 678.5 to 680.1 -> 219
